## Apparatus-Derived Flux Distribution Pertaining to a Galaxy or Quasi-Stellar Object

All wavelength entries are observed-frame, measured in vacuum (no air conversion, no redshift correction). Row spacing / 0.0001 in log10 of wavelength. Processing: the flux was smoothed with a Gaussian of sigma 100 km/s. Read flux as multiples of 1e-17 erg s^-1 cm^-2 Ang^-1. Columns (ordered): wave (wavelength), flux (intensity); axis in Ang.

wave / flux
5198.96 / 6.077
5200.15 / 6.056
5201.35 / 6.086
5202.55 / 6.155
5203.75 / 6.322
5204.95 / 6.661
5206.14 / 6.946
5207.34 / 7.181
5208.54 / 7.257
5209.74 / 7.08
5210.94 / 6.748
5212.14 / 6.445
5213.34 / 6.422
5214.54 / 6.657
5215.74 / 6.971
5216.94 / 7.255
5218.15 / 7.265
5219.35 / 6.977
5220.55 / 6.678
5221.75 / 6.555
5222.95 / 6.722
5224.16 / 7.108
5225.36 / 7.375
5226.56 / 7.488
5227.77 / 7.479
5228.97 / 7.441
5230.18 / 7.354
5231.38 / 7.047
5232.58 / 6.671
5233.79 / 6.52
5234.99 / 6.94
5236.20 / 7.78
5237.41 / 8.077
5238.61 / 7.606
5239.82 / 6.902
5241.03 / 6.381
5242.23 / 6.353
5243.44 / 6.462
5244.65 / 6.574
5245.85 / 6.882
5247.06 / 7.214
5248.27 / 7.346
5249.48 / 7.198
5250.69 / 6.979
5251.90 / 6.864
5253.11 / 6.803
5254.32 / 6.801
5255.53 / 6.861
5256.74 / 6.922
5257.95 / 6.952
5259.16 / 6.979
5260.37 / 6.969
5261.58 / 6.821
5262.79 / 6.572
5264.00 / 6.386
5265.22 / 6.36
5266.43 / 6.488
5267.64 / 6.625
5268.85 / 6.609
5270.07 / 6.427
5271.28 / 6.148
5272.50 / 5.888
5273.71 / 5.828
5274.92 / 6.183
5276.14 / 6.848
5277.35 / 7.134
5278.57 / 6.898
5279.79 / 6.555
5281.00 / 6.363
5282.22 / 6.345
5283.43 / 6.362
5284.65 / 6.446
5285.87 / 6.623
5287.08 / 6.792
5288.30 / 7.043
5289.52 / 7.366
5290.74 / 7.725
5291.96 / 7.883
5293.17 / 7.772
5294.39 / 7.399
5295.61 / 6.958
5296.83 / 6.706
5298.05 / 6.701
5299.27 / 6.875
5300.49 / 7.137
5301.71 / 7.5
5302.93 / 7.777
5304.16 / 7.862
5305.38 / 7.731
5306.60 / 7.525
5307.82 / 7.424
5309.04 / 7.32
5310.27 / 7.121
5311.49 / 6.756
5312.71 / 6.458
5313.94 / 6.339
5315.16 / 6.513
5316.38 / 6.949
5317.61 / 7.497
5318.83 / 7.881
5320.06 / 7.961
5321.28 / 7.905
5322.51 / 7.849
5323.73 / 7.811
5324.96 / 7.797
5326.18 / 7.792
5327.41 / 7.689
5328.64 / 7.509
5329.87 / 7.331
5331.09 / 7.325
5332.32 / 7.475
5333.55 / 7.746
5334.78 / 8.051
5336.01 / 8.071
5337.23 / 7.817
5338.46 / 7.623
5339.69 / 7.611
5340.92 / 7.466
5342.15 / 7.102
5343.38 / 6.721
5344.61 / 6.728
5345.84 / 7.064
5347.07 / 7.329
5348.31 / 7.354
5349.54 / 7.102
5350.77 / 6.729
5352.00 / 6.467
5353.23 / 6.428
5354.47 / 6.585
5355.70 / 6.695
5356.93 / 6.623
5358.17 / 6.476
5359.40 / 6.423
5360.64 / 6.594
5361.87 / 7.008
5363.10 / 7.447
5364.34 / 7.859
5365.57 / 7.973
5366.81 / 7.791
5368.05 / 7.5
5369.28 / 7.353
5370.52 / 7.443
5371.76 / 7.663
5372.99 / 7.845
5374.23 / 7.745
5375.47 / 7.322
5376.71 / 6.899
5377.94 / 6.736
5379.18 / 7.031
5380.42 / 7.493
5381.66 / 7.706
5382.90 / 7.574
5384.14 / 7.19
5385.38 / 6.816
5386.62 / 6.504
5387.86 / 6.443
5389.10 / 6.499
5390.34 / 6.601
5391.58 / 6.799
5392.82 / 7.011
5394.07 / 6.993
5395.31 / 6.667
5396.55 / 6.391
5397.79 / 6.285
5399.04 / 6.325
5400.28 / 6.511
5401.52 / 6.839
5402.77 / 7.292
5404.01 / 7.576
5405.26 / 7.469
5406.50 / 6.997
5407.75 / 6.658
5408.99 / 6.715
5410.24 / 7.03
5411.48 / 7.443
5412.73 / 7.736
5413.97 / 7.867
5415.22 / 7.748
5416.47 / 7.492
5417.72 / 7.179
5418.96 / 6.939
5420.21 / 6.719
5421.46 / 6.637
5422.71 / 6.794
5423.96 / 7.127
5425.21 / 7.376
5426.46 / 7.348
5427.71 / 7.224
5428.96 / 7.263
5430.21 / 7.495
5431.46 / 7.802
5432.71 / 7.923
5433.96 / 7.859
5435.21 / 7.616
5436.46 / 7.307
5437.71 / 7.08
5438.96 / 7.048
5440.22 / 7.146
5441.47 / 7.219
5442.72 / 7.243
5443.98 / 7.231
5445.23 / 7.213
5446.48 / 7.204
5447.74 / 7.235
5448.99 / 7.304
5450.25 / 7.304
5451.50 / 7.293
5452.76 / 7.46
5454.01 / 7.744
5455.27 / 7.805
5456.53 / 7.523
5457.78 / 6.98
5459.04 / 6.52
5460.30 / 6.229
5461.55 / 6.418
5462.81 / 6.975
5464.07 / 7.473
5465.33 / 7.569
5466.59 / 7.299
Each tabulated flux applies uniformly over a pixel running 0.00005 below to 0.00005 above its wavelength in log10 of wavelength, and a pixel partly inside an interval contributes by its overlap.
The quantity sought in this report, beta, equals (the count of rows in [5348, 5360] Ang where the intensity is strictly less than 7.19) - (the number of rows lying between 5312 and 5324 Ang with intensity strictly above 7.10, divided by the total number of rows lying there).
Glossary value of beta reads 8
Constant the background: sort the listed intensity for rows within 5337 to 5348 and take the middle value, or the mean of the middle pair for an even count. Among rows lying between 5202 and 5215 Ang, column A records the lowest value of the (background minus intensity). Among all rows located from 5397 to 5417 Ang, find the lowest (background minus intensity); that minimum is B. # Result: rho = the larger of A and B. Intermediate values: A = 0.07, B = -0.54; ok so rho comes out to 0.07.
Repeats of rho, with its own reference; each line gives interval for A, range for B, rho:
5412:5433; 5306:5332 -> -0.59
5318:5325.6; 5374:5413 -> -0.42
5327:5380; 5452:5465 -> -0.48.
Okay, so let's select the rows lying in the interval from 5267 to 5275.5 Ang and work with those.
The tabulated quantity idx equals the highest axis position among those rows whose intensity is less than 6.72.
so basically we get 5274.92 Ang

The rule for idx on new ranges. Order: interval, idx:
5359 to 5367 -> 5360.64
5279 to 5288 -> 5285.87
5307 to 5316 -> 5315.16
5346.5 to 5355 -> 5354.47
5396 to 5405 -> 5400.28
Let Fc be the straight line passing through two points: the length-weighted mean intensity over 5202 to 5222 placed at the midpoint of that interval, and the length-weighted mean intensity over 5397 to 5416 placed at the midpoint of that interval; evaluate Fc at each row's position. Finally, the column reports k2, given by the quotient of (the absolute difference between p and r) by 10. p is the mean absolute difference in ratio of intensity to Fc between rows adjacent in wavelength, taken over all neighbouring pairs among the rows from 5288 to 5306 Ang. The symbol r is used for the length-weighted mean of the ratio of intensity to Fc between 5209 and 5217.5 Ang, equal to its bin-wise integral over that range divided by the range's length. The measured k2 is 0.097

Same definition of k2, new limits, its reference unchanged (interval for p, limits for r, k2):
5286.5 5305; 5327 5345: 0.104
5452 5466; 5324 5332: 0.104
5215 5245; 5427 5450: 0.099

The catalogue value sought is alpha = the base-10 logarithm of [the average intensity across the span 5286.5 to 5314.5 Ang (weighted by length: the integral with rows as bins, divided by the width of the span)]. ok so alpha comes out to 0.859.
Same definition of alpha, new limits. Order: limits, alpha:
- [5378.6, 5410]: 0.839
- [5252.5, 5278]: 0.820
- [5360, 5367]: 0.870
